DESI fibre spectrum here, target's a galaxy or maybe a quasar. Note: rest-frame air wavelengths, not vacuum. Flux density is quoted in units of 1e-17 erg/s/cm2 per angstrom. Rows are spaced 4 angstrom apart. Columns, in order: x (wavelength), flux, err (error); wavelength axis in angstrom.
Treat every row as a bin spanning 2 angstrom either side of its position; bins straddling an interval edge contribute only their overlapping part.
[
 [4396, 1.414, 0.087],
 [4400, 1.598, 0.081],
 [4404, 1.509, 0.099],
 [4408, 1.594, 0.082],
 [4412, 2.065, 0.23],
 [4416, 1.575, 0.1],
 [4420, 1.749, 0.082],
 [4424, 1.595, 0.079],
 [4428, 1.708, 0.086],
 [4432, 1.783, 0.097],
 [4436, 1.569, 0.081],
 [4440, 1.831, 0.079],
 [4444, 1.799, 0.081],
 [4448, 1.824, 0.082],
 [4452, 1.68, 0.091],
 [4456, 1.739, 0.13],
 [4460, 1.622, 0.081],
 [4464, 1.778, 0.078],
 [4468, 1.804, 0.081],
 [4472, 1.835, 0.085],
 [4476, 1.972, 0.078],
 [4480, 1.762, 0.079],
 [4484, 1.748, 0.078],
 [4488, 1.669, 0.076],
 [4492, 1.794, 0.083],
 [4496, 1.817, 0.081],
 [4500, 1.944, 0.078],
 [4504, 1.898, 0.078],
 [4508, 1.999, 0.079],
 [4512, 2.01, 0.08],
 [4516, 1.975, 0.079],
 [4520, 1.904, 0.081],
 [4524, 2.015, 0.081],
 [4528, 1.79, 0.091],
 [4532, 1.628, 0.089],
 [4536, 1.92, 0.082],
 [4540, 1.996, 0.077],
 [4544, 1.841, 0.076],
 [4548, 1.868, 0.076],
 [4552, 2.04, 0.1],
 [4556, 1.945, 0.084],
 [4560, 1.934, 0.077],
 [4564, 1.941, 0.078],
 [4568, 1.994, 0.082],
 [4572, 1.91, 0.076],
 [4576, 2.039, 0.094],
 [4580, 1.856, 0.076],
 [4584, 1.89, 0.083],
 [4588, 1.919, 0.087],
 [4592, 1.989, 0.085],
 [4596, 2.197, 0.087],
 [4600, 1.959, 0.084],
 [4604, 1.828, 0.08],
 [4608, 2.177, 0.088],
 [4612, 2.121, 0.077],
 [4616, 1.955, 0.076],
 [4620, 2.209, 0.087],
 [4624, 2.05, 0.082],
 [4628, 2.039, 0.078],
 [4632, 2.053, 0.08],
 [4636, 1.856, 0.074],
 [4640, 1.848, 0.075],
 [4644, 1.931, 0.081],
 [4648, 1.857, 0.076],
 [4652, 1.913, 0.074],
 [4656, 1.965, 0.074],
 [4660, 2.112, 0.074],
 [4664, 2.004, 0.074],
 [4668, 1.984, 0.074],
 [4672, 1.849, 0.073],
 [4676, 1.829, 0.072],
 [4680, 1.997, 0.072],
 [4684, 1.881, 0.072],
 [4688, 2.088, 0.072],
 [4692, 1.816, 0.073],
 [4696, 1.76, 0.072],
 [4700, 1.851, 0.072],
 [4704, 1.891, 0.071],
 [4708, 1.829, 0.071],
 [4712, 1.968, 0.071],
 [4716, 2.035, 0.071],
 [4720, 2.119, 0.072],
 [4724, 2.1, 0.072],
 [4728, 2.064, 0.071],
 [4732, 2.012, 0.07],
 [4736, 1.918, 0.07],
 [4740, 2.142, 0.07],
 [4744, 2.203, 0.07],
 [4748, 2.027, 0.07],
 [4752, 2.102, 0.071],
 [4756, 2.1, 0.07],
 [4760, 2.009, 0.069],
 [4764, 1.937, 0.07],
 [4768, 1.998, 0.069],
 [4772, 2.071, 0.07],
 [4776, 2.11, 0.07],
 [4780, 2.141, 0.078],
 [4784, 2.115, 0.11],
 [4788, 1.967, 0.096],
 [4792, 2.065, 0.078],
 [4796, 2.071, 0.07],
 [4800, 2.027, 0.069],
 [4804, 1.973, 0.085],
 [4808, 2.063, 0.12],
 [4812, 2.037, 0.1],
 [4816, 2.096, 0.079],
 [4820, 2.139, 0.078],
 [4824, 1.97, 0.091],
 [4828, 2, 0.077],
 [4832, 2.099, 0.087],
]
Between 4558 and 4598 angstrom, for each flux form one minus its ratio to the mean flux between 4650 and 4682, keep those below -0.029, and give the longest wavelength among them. 4596 angstrom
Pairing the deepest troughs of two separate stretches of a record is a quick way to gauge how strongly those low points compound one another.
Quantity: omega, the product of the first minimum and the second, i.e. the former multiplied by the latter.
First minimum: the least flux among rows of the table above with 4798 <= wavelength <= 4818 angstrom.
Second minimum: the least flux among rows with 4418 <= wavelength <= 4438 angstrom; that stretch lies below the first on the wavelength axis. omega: 3.10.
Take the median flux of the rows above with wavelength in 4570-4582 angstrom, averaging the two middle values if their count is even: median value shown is 1.91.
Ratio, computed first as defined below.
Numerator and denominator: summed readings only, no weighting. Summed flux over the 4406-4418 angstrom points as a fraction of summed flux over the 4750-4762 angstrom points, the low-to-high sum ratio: 0.84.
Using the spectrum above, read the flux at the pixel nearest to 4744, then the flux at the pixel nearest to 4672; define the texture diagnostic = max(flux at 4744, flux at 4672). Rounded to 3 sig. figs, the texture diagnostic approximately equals 2.20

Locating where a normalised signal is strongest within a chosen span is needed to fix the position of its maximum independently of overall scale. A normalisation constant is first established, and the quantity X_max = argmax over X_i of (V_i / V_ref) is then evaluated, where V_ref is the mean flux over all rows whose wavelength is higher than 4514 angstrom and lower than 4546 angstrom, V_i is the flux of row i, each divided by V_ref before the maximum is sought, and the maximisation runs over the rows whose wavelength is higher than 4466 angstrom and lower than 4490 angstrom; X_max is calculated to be 4476 angstrom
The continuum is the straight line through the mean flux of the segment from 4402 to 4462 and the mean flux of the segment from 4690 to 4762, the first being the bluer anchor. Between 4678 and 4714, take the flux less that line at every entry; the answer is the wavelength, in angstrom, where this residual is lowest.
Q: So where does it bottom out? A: 4696 angstrom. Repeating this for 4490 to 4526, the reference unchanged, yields 4492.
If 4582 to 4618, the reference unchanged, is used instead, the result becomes 4604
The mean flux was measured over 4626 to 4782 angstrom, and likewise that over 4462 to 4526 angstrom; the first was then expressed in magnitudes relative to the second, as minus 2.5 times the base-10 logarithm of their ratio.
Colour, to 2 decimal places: -0.06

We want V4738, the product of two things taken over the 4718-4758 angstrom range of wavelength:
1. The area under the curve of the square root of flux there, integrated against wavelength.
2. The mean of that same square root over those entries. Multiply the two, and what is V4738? 83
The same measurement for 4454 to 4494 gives 71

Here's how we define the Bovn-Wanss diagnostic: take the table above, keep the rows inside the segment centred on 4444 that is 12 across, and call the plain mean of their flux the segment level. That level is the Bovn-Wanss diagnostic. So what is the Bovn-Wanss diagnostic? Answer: 1.82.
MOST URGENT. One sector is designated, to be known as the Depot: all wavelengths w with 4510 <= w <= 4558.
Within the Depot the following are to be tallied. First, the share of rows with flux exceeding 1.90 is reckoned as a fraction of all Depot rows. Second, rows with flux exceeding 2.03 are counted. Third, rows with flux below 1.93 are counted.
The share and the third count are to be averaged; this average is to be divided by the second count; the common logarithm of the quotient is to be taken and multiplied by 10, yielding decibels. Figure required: 5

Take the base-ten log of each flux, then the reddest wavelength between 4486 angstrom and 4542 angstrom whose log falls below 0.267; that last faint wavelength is 4532 angstrom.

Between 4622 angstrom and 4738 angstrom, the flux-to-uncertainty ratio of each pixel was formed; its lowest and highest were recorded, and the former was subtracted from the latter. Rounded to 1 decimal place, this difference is 5.6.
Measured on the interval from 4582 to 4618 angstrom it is 5.5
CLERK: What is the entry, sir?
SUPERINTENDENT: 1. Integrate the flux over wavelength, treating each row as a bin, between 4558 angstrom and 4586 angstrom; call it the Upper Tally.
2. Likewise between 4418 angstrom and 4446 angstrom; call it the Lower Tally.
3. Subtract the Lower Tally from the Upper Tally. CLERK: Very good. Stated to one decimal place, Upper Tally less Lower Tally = 6.1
